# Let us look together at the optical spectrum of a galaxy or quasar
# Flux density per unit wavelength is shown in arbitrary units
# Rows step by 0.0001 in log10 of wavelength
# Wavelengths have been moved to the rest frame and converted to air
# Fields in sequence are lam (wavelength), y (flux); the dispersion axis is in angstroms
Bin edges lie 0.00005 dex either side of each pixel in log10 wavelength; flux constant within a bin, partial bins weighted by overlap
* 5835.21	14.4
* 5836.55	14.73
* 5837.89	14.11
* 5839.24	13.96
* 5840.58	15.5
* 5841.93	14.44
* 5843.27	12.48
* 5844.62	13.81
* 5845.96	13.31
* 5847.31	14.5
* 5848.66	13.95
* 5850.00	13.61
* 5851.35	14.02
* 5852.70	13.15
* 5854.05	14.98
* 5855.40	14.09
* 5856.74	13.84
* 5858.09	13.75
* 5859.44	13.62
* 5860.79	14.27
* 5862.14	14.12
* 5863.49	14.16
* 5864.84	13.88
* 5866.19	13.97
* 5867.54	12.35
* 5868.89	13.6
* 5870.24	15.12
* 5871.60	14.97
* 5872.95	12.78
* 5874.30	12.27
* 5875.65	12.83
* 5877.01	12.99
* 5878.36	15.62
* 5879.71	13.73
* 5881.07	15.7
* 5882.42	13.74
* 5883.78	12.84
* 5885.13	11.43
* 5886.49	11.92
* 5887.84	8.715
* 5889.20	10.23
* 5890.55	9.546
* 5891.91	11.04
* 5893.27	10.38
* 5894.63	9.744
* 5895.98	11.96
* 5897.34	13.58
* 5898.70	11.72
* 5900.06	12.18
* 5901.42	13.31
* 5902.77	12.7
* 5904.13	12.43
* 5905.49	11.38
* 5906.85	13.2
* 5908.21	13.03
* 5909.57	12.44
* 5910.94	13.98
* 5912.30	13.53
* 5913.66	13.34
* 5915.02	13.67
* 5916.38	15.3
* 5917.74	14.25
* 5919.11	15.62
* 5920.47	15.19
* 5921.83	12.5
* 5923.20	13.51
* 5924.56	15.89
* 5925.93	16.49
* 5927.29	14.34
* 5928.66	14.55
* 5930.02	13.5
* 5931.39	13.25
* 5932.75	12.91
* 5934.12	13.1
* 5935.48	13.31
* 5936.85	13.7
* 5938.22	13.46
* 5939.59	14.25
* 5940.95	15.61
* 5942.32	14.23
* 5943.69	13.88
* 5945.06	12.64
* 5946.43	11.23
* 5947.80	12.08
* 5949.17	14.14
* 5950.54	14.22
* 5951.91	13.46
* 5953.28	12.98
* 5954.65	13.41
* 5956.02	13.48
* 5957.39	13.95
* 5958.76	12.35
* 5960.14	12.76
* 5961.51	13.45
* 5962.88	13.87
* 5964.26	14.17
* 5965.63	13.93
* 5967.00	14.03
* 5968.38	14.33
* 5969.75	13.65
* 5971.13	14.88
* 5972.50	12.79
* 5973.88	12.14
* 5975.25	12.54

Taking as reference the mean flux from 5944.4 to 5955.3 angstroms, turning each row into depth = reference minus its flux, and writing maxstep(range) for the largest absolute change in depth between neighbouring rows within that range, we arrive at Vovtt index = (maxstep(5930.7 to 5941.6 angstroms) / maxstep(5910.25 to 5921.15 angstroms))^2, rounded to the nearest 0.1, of 0.7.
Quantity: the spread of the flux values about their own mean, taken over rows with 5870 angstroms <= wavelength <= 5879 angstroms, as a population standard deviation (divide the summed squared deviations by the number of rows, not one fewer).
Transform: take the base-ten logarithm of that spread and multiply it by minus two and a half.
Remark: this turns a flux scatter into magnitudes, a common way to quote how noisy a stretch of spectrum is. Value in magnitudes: -0.3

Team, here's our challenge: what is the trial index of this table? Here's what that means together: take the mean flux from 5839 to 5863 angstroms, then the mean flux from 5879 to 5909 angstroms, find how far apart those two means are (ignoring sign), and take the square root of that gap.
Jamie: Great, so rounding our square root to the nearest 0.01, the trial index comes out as 1.39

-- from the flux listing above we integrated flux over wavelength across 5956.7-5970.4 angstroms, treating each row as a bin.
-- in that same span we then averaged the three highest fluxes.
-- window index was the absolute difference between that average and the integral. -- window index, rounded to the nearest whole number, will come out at 173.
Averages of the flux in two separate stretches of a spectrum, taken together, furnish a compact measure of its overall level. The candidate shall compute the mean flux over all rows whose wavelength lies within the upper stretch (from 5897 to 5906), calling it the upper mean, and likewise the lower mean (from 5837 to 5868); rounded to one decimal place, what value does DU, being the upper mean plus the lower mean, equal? 26.4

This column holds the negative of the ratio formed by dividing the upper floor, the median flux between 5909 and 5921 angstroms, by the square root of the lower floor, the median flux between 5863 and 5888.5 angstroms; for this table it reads -3.79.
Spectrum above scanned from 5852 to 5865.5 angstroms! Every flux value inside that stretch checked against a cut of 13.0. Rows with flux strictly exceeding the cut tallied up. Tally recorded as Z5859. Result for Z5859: 10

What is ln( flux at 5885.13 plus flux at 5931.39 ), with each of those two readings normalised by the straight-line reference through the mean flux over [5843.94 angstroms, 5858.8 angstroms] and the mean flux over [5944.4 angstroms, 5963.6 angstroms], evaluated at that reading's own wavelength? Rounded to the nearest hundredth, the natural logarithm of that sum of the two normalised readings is 0.61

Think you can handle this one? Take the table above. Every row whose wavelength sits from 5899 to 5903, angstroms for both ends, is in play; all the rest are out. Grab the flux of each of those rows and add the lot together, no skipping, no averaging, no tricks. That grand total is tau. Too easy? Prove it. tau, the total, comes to 38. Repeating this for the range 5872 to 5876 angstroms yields 38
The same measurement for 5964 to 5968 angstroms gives 42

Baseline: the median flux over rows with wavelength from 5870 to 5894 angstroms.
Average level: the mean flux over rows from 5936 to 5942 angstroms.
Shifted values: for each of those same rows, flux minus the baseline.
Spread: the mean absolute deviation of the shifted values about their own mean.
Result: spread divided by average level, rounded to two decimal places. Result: 0.05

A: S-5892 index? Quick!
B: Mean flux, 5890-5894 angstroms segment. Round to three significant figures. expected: 10.3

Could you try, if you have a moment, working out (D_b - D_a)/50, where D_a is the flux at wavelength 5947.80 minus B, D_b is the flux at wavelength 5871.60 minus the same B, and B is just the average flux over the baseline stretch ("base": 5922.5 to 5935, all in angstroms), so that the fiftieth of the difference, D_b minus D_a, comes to 0.058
